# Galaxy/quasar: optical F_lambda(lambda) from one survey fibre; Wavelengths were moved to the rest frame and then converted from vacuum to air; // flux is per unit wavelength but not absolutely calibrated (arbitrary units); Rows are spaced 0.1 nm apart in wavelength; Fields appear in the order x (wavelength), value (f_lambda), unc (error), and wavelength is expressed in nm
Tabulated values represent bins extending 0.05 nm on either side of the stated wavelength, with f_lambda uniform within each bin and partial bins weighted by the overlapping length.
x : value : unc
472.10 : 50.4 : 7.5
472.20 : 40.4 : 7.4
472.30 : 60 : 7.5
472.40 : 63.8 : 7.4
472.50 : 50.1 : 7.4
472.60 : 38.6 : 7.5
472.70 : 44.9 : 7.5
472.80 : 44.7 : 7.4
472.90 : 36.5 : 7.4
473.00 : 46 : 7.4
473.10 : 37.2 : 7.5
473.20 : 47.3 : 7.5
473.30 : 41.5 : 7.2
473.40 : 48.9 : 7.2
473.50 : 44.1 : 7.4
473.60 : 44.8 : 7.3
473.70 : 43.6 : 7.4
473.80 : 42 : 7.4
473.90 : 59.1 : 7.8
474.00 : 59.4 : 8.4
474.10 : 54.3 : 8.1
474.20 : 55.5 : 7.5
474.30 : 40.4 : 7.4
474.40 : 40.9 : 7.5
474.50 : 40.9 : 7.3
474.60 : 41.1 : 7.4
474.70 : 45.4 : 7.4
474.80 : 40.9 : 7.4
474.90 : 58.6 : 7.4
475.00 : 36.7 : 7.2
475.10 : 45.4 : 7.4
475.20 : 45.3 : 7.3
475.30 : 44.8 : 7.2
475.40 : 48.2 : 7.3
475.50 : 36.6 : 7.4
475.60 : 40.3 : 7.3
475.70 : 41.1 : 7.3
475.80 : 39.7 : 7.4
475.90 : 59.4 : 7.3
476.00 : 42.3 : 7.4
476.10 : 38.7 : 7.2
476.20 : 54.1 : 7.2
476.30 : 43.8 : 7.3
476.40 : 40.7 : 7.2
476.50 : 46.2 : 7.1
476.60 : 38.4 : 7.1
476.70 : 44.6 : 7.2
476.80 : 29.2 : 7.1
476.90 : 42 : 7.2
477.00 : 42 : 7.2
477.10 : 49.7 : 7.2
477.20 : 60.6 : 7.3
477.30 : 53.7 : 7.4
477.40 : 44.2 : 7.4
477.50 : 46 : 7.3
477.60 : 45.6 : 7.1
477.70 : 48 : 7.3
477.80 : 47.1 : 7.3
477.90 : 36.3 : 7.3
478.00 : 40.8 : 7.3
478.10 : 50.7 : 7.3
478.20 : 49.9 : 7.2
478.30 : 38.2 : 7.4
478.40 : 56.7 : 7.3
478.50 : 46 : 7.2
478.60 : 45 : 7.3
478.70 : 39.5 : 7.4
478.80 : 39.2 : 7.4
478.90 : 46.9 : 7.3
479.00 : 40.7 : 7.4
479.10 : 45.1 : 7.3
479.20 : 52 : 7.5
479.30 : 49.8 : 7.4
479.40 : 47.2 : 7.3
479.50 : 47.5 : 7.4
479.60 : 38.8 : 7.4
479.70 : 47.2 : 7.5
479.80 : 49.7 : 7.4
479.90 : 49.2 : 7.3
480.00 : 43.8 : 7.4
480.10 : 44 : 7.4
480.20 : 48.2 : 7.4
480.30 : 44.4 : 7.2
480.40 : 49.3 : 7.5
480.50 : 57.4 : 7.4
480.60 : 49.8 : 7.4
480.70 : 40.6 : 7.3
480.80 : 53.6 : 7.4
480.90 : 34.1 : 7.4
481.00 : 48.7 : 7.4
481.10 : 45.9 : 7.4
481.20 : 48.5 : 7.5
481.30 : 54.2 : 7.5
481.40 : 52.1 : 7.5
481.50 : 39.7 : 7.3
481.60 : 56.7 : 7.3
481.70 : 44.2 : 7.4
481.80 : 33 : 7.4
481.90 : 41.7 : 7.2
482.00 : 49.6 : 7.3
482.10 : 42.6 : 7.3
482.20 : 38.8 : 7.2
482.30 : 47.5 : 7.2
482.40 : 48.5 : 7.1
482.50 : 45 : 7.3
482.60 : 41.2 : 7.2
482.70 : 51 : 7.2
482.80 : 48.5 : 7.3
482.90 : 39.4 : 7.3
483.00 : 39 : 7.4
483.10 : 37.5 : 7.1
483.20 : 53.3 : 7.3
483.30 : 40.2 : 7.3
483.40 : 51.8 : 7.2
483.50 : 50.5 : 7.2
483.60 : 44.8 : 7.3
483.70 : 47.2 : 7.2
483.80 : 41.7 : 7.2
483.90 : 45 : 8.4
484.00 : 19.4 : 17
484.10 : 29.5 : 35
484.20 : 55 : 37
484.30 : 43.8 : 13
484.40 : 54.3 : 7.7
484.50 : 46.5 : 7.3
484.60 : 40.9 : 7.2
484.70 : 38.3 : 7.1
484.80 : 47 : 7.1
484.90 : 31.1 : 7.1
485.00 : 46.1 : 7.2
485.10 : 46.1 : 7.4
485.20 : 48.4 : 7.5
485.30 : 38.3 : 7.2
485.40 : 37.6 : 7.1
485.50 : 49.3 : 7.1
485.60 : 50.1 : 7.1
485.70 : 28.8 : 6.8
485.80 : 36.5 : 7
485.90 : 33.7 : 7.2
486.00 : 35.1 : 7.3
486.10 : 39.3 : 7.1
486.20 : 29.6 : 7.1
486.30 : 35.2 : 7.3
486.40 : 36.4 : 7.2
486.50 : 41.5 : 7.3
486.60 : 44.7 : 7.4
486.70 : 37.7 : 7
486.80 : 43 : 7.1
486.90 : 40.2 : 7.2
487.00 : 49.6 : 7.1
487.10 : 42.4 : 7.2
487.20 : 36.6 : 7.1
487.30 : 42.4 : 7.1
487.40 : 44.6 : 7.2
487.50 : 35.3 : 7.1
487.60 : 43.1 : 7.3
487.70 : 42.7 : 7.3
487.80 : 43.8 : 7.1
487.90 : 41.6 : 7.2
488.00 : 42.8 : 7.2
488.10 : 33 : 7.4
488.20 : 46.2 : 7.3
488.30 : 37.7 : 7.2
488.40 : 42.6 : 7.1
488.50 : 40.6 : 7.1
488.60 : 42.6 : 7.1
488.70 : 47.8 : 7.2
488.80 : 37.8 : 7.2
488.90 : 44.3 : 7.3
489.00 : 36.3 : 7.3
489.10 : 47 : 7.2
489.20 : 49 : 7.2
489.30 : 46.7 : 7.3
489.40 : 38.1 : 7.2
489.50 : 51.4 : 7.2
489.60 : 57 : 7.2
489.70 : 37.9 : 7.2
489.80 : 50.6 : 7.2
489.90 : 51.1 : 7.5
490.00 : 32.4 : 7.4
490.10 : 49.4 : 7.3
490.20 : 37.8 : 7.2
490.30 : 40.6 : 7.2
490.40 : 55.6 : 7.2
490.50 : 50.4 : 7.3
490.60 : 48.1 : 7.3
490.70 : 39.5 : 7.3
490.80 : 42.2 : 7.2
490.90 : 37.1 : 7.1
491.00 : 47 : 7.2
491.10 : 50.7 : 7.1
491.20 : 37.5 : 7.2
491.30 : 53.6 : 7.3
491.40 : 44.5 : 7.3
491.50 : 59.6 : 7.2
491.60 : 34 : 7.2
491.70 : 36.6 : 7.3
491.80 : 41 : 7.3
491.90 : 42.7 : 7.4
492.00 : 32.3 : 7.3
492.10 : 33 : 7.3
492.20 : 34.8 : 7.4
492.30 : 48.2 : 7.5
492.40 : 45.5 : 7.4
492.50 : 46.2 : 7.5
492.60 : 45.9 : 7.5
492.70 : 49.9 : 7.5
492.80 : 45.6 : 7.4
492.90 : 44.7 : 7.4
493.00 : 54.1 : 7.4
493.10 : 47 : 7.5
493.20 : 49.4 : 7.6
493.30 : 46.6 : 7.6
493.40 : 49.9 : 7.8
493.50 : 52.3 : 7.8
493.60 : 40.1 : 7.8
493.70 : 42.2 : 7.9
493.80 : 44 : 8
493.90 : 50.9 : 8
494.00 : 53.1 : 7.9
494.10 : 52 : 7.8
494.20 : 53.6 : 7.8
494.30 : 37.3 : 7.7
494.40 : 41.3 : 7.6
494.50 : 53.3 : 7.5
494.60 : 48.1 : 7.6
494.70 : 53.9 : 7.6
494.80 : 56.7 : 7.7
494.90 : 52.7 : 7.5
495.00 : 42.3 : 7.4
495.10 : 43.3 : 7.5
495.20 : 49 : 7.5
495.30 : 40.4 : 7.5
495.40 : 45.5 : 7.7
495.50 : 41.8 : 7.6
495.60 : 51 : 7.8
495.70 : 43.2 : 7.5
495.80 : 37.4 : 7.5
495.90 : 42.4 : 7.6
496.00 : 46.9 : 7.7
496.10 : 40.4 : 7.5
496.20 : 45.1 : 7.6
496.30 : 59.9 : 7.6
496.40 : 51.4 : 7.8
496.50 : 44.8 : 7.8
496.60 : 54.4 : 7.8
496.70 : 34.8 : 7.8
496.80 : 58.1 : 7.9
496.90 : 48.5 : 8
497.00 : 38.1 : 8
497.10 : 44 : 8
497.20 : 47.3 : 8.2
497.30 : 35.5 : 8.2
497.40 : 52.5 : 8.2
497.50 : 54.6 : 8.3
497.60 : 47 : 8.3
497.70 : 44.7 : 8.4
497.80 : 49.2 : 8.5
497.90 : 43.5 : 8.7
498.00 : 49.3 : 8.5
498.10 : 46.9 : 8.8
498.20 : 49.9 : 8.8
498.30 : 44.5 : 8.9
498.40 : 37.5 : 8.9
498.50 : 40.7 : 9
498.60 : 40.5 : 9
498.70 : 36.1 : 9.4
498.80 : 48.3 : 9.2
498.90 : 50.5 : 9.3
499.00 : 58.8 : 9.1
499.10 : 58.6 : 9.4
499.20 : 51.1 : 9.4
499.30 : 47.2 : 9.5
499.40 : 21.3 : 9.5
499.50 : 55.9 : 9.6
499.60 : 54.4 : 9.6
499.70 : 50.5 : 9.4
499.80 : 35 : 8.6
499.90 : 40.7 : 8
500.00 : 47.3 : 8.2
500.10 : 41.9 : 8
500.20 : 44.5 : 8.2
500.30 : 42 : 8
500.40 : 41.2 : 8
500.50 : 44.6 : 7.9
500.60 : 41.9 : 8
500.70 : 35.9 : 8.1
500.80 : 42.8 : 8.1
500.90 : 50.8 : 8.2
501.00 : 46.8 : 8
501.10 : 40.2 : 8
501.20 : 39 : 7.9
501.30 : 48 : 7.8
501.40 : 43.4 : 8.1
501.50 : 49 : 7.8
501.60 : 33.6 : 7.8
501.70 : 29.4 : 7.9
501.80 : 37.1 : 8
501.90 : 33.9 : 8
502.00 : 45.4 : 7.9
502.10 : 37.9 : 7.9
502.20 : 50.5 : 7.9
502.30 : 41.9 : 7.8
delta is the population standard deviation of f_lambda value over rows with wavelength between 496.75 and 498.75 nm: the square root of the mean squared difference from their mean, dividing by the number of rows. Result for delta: 6.0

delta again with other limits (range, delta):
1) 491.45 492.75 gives 7.7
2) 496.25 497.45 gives 8.0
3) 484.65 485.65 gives 6.1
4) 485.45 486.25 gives 7.6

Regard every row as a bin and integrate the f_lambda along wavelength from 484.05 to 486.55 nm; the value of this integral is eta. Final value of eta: 102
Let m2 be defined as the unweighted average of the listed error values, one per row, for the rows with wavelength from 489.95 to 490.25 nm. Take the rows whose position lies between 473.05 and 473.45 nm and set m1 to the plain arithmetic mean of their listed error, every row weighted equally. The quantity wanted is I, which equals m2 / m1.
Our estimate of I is 0.99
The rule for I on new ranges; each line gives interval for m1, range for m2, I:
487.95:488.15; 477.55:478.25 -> 0.99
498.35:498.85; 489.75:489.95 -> 0.81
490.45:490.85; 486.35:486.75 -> 0.99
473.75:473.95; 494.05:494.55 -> 1.01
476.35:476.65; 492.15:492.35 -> 1.04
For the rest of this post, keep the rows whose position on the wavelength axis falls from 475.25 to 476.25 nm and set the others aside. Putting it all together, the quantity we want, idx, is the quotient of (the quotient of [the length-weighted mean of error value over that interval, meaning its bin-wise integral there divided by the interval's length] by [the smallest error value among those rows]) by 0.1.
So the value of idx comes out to 10.1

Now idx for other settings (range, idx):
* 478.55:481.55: 10.3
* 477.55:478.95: 10.3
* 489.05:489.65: 10.0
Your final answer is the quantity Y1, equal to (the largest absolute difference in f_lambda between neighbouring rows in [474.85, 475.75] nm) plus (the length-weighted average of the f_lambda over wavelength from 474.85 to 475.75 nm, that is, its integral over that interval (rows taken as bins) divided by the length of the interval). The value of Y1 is 66.0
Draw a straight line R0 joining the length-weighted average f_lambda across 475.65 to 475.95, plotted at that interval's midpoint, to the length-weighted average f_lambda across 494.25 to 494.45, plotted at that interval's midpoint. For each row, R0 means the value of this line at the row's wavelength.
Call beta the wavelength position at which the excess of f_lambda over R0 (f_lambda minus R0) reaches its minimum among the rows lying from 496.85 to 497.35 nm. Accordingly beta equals 497.30 nm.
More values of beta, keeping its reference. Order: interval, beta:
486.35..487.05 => 486.40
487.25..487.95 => 487.50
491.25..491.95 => 491.60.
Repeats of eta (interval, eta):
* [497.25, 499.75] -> 117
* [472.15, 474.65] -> 117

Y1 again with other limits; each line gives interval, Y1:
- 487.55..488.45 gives 54.7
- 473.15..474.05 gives 65.0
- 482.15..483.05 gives 54.1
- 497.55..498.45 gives 52.8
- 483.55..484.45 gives 67.9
